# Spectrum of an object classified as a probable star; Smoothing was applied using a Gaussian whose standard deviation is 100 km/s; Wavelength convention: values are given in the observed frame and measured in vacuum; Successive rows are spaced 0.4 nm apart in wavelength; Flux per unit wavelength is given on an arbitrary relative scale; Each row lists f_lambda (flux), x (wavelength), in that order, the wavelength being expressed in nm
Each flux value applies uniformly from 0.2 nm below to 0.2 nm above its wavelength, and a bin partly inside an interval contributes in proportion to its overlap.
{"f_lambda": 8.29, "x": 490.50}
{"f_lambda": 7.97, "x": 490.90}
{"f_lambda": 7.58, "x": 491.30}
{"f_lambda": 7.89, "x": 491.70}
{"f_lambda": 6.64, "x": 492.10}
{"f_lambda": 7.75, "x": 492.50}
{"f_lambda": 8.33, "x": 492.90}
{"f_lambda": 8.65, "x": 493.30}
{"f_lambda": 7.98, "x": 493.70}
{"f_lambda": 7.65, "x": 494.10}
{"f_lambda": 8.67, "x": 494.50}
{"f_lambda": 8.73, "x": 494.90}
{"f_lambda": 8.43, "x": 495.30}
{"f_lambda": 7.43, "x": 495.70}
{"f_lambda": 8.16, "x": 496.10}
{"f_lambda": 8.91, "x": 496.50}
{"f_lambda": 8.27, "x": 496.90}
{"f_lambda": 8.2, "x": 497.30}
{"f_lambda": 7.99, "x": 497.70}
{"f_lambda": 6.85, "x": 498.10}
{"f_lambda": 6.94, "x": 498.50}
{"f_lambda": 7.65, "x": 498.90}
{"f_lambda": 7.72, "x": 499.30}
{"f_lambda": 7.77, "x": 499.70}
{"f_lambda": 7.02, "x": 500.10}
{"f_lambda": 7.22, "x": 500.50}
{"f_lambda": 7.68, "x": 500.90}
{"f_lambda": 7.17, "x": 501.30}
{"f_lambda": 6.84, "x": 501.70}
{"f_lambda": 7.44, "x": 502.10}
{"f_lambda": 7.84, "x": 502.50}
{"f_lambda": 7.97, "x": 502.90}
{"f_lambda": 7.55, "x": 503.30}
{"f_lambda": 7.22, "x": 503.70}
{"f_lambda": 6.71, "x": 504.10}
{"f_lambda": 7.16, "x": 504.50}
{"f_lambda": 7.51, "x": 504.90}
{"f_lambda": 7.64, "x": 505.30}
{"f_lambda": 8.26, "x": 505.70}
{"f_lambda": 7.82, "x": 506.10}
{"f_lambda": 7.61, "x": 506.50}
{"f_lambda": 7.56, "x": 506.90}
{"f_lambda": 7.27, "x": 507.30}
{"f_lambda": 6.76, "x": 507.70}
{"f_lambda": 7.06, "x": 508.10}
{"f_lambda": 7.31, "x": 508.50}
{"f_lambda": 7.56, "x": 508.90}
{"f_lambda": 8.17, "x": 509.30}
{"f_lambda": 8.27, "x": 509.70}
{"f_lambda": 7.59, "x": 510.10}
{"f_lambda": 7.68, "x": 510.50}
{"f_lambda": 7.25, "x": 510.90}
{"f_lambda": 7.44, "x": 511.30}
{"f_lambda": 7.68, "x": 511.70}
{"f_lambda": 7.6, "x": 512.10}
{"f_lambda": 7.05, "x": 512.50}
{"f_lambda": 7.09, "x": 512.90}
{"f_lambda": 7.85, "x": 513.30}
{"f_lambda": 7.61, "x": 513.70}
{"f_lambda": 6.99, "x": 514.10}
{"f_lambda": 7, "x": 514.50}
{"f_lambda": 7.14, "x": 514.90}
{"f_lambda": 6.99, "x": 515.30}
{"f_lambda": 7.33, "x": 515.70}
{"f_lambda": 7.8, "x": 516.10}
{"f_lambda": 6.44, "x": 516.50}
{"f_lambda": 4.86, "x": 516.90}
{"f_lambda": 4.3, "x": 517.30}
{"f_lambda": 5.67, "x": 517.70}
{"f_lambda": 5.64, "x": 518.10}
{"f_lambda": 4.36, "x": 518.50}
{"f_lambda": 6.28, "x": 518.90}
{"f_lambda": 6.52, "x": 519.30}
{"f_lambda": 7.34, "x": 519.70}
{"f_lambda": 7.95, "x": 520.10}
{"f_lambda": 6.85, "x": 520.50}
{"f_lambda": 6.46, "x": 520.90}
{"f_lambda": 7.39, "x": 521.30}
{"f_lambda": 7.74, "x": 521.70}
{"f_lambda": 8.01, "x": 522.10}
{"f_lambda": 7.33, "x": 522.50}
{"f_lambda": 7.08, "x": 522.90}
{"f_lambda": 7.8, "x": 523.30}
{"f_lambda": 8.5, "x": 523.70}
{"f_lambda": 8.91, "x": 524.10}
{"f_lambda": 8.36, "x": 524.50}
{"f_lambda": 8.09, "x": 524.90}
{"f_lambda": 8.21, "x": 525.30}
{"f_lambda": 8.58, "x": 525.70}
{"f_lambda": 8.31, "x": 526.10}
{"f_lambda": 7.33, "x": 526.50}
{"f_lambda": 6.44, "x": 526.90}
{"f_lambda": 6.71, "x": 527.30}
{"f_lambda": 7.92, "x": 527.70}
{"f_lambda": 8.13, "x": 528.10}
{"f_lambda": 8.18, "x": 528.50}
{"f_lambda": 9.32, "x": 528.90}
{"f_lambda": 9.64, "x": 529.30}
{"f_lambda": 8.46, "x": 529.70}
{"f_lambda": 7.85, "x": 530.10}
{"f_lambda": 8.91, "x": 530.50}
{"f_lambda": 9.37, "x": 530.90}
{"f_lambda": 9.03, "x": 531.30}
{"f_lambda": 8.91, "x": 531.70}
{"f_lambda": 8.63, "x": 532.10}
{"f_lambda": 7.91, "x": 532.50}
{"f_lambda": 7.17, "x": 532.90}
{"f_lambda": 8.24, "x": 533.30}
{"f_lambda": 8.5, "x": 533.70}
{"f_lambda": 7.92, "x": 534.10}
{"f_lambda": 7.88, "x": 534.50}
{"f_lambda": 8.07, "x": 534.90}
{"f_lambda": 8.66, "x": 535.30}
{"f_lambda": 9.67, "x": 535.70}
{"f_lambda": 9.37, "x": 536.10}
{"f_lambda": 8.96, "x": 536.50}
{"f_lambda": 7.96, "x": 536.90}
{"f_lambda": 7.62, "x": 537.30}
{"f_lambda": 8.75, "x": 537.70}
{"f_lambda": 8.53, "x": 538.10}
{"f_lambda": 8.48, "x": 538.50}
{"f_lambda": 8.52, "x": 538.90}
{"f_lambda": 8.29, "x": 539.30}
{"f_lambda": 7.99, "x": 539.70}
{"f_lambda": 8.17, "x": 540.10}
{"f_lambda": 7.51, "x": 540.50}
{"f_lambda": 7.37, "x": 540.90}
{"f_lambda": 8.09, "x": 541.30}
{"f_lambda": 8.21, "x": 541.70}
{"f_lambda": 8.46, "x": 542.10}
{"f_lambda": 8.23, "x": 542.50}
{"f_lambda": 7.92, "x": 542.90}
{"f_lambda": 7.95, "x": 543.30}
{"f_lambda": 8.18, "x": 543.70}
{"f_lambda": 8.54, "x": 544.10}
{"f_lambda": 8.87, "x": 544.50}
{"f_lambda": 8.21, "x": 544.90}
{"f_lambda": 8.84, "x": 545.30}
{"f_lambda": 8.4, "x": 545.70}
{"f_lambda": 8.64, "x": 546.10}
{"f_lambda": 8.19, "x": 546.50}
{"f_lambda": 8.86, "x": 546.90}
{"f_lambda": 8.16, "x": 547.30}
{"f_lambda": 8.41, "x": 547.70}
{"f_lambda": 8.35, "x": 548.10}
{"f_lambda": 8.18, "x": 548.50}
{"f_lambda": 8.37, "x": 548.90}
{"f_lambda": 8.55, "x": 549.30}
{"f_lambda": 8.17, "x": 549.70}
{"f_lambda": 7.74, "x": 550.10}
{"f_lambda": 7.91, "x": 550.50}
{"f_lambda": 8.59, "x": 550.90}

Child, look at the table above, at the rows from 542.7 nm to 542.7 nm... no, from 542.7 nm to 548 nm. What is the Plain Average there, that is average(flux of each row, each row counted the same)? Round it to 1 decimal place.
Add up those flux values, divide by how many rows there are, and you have 8.4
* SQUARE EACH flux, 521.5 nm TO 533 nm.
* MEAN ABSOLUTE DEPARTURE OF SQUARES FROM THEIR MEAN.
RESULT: 9.9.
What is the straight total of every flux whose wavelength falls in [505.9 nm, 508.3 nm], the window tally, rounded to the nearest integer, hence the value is 44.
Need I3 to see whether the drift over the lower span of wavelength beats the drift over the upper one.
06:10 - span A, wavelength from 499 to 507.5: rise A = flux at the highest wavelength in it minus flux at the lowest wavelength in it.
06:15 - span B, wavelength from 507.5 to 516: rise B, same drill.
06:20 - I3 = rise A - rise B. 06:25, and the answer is -1.0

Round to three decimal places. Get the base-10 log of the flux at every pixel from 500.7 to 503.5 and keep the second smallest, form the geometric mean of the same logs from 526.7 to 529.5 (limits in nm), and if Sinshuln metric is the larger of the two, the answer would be 0.899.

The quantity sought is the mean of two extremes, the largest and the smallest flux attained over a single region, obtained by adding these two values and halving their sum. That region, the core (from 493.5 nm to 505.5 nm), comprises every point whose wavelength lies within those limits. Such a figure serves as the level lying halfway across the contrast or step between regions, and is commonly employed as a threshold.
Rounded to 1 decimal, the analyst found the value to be 7.8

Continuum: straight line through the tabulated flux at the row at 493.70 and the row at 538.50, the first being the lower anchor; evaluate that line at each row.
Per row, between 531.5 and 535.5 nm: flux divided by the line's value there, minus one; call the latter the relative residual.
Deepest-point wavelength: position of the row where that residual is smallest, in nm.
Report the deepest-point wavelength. 532.90 nm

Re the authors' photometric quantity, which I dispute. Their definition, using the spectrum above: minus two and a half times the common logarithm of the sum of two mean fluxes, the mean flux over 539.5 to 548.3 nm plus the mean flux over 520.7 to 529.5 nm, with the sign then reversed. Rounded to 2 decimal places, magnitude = 3.02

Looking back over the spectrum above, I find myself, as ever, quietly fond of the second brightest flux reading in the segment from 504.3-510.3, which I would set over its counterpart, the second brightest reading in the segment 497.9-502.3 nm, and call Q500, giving 1.07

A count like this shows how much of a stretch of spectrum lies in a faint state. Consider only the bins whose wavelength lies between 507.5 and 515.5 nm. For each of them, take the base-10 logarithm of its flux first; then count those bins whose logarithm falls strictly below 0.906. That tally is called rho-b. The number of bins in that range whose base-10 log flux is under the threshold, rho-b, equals 18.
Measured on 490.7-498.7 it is 11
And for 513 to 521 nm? 20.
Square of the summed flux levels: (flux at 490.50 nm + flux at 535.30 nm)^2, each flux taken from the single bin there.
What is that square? 287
